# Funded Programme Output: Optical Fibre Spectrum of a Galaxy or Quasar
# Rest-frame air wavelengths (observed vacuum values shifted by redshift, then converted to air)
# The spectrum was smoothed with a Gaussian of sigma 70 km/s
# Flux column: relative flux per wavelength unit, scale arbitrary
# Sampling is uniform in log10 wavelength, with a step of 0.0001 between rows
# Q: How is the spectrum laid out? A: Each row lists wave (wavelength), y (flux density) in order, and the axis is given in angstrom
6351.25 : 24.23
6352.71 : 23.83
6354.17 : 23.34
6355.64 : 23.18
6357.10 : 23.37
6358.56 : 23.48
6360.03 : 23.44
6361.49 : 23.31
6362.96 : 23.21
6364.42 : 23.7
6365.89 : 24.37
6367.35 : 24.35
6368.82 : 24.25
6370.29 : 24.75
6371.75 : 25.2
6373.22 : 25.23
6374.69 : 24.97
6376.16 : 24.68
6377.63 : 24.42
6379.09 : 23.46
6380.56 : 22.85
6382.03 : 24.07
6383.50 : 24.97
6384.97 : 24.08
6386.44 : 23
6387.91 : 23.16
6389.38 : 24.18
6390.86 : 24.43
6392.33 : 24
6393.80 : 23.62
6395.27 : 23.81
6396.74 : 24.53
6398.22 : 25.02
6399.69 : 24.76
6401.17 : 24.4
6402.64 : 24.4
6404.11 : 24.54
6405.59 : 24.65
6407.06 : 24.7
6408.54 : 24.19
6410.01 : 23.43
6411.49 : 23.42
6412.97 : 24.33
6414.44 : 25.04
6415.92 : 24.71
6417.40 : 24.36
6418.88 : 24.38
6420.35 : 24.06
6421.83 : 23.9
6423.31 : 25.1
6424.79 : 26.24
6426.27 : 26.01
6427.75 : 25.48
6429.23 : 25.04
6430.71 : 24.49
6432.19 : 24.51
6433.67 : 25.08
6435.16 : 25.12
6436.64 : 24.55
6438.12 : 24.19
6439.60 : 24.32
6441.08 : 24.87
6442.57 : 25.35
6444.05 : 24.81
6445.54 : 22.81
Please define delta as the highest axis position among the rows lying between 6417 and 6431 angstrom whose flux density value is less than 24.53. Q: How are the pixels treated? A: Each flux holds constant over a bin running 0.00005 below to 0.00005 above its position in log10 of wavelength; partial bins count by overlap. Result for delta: 6430.71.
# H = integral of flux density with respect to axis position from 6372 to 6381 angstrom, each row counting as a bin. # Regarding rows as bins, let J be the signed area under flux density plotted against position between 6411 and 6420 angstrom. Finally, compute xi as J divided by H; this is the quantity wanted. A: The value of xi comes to 1.001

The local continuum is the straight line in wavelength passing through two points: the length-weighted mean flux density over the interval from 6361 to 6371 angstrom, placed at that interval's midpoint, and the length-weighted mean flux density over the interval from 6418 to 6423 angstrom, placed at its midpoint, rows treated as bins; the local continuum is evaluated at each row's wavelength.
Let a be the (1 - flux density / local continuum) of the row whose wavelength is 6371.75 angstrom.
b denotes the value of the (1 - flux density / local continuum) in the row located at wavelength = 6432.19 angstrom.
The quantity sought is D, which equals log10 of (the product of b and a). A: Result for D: -3.3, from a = -0.049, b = -0.010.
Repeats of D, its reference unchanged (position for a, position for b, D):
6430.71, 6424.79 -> -3.1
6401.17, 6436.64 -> -3.9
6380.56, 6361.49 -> -2.9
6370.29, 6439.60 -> -4.6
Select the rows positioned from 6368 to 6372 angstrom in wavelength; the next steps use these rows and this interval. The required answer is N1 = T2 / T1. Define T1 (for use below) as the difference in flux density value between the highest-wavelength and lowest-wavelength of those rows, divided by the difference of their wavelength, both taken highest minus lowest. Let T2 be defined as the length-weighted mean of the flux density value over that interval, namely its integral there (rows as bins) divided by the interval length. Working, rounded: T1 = 0.32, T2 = 24.7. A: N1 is 76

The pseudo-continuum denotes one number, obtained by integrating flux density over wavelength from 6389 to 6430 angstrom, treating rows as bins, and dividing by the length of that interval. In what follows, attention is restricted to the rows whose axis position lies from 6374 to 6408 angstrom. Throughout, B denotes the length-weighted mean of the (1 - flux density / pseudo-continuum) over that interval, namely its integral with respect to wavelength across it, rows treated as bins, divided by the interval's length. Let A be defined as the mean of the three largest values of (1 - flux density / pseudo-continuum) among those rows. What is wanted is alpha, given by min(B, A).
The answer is 0.013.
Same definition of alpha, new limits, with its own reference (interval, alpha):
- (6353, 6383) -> 0.022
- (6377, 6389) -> 0.031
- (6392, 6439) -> -0.002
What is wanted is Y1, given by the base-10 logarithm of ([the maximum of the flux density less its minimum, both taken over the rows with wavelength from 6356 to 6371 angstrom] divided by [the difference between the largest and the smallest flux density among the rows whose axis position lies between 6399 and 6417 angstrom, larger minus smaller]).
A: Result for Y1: -0.02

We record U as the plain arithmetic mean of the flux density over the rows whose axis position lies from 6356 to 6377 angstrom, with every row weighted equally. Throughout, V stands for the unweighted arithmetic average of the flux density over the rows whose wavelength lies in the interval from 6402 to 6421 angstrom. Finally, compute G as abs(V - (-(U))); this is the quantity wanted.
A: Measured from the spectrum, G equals 48.5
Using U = 24.2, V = 24.3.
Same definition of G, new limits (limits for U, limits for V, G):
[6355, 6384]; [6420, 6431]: 49.1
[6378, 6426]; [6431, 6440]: 48.9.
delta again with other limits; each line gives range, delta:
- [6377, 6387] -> 6386.44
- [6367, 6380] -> 6379.09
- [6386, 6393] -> 6392.33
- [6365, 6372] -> 6368.82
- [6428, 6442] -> 6439.60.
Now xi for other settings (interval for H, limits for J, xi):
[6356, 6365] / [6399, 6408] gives 1.049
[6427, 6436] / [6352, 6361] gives 0.940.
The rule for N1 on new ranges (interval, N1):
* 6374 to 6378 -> -132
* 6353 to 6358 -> 2282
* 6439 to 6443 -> 72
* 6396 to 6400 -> 318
